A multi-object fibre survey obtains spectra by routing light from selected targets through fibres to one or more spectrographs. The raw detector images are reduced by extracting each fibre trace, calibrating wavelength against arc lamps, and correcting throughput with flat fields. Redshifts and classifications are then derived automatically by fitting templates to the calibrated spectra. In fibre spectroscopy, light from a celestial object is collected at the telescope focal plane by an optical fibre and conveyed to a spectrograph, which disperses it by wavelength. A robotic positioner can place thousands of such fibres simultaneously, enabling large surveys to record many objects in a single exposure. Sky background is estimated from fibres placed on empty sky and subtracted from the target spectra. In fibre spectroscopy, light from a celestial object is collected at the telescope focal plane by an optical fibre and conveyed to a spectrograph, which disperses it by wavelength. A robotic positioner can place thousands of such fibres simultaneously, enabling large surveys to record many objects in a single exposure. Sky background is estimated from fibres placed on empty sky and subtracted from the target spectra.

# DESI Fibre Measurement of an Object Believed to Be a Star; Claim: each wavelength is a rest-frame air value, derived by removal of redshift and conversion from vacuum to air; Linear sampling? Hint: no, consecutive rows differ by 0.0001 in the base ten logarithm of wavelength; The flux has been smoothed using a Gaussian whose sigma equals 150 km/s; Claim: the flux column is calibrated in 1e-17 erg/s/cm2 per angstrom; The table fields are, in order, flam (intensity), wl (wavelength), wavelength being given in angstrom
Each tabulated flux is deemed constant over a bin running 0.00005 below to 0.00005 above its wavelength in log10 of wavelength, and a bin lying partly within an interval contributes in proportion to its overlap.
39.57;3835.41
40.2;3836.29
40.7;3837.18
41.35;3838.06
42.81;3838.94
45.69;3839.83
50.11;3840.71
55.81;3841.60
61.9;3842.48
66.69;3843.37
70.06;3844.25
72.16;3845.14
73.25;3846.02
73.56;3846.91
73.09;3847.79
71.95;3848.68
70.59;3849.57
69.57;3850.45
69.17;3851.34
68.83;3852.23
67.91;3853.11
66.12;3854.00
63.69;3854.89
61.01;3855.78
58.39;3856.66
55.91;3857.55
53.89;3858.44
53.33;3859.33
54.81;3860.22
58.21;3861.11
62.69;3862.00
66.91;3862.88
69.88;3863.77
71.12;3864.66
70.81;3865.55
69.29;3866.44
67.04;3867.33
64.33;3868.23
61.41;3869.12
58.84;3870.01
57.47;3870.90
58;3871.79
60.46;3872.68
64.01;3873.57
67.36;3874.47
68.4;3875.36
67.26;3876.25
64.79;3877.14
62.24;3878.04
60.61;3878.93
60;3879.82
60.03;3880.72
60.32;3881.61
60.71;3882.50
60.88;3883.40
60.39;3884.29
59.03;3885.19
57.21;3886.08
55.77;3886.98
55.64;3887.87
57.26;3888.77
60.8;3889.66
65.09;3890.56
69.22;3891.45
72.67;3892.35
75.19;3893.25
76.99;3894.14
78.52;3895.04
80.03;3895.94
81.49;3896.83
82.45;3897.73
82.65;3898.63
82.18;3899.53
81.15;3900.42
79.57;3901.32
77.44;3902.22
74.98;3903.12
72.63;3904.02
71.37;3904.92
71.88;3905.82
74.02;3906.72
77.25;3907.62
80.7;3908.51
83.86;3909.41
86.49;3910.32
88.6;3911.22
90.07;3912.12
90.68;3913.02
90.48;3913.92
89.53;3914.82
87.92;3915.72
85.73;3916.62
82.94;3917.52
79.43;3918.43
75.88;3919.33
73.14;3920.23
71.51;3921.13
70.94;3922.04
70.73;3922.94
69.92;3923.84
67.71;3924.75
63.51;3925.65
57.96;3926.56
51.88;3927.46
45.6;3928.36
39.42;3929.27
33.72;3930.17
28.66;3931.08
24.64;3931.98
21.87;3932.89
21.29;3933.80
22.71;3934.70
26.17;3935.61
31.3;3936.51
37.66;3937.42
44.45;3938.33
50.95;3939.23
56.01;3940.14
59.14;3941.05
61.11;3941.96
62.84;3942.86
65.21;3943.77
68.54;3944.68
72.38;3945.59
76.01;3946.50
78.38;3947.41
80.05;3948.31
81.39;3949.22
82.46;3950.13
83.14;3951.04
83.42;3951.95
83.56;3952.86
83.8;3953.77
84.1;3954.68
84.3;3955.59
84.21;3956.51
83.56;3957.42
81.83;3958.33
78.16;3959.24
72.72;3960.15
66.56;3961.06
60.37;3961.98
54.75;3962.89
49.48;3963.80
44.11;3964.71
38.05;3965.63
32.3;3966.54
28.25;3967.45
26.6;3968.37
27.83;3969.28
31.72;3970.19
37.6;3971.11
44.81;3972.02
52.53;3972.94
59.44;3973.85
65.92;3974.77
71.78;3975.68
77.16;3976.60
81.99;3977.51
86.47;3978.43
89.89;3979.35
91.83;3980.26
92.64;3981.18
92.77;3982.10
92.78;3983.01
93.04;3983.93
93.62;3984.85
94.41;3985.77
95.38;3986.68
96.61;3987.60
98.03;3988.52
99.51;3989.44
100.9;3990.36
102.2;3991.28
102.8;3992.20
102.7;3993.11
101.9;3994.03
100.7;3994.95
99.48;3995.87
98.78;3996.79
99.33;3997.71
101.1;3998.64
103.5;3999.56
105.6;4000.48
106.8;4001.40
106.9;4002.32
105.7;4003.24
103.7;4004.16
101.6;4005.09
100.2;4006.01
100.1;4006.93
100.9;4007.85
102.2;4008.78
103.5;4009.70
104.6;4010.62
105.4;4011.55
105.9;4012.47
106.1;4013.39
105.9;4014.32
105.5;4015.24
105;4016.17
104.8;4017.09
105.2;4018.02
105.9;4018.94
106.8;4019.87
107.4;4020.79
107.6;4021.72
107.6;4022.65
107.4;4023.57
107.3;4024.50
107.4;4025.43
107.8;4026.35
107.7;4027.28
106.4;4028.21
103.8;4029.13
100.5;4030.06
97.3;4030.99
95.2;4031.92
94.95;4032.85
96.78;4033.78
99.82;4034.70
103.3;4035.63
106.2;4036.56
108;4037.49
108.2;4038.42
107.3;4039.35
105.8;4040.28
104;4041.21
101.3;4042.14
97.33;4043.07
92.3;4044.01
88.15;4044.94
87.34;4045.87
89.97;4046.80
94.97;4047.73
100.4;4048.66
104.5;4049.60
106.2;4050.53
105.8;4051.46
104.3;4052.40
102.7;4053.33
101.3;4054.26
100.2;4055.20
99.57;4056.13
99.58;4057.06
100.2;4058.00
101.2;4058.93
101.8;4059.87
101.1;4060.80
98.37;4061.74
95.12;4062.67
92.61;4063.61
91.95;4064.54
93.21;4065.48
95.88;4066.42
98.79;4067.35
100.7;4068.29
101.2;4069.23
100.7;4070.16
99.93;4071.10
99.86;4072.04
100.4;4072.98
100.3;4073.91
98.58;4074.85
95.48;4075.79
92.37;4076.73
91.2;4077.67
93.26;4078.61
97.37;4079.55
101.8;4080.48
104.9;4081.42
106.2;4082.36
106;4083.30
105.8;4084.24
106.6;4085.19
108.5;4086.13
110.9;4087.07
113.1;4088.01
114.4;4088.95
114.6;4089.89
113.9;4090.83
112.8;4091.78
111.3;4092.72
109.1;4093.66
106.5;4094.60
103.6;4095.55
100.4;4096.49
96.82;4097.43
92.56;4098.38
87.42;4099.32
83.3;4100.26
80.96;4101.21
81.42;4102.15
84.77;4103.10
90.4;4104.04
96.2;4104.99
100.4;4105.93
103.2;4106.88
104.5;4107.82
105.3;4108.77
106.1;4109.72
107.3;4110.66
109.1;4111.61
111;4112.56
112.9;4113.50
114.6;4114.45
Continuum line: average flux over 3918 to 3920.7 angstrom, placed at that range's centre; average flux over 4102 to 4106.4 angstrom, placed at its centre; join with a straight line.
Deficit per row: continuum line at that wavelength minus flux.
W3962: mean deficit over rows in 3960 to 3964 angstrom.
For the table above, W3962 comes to 19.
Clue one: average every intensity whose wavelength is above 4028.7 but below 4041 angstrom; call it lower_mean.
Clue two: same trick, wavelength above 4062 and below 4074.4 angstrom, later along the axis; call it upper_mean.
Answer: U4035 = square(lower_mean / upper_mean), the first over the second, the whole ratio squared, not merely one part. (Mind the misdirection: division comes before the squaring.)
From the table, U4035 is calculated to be 1.1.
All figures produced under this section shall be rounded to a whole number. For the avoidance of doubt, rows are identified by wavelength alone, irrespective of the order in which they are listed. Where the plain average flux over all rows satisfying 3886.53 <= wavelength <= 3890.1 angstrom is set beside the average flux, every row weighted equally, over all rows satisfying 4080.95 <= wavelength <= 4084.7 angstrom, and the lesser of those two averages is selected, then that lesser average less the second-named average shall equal -48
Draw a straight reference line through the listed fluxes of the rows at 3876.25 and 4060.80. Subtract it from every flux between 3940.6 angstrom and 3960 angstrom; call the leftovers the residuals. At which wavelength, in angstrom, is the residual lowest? 3941.05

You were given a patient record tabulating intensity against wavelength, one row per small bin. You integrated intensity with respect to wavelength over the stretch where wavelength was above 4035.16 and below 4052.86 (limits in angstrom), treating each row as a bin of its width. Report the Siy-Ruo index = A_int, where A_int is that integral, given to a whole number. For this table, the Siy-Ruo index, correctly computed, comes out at 1783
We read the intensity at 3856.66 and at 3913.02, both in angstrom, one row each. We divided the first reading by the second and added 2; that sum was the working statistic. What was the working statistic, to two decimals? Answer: 2.64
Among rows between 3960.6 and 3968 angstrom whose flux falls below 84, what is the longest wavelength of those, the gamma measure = 3967.45 angstrom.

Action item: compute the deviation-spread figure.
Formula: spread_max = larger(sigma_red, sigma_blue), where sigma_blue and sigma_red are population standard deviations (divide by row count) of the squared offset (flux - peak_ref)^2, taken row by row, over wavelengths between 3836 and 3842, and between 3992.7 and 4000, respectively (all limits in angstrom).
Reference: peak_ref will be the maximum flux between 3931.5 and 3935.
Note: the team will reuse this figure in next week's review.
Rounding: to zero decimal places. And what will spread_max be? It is 249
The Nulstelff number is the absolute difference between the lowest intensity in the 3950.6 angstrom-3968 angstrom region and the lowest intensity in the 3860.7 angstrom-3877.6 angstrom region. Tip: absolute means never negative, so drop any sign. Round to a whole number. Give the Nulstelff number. 29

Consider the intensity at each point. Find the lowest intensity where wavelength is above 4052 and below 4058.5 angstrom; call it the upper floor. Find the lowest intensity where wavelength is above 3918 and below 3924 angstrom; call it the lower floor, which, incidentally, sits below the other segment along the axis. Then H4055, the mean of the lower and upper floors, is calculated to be 85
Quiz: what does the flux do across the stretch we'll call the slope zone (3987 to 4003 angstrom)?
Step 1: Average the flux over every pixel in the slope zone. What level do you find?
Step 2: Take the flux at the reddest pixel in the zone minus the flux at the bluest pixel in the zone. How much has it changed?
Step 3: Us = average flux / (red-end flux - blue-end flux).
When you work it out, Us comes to 10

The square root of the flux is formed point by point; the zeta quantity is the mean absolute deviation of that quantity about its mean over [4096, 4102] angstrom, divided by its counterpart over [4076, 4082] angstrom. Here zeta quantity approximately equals 1.5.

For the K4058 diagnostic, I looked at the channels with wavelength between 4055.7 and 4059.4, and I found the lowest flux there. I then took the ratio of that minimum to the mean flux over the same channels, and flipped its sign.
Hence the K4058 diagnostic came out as -0.994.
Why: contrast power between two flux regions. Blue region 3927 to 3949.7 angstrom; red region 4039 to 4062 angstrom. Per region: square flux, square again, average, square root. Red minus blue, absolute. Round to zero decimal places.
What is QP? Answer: 6549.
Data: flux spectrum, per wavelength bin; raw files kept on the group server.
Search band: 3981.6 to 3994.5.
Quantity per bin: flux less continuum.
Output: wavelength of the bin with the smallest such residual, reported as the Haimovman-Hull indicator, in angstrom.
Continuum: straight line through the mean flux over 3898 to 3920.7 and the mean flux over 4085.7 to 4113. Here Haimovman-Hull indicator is 3983.01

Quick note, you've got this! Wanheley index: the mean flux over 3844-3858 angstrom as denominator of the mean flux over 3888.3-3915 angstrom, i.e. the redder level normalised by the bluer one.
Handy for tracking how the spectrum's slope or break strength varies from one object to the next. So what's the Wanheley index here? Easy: 1.15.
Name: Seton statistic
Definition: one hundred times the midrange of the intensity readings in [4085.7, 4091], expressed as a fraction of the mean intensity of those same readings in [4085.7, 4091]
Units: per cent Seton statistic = 99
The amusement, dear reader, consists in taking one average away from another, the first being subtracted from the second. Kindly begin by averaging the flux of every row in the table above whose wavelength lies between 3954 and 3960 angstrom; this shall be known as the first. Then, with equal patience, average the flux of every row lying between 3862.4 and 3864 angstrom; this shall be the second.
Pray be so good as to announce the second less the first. -14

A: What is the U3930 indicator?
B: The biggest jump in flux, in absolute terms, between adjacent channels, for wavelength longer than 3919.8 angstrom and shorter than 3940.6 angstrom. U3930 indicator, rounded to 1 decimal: 6.8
